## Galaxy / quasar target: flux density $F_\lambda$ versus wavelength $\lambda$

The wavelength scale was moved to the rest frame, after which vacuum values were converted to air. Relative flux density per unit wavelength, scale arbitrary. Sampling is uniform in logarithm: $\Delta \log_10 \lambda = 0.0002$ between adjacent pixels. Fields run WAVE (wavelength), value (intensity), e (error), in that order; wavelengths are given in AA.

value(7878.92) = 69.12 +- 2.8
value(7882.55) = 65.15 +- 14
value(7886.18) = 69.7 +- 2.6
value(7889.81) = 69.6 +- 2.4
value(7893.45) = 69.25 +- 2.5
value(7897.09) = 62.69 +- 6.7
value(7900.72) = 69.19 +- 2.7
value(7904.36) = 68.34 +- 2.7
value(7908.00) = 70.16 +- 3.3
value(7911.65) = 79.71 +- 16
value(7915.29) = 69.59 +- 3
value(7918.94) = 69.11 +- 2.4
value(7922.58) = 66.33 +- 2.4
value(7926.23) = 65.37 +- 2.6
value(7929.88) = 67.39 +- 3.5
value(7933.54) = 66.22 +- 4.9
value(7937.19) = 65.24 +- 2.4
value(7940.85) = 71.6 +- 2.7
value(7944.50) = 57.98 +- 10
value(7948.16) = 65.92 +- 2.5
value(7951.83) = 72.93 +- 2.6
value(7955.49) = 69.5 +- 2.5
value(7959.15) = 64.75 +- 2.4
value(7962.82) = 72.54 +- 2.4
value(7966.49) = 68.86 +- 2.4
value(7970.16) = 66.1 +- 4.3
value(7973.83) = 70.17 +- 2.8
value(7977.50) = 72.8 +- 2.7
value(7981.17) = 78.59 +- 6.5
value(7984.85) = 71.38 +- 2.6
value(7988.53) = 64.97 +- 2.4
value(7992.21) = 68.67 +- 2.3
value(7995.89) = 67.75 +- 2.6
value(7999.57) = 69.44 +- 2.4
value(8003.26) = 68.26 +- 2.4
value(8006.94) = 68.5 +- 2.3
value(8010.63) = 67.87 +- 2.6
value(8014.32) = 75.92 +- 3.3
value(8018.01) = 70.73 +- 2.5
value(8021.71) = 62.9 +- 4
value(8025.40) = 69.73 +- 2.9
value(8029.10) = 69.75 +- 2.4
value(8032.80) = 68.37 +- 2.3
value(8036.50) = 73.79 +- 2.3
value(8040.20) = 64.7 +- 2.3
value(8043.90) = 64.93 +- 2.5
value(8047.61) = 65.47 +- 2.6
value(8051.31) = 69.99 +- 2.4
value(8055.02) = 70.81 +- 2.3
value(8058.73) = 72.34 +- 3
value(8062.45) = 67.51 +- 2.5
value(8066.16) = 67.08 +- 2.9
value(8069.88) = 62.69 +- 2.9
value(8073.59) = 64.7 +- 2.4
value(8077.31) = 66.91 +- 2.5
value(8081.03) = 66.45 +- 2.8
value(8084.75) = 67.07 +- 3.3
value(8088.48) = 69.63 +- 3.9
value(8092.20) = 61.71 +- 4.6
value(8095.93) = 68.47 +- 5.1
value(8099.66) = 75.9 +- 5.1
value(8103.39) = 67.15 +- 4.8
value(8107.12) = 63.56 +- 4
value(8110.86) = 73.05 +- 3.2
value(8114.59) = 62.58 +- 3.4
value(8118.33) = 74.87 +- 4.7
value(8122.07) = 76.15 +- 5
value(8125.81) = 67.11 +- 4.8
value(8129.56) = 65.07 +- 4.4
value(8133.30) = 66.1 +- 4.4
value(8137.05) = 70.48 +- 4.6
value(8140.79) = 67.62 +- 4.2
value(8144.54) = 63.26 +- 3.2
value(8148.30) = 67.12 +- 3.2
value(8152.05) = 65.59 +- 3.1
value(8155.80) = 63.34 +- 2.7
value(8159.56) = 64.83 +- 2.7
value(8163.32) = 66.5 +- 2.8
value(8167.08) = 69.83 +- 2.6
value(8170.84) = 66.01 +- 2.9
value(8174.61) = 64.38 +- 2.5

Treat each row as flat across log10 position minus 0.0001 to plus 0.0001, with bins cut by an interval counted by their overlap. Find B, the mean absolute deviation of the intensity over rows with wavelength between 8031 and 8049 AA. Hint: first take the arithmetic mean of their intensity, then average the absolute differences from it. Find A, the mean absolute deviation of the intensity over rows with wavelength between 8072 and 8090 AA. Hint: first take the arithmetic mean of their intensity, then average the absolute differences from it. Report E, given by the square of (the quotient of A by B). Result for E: 0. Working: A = 1.1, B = 2.90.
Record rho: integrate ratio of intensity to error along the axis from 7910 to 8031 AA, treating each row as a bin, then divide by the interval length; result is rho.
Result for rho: 24.1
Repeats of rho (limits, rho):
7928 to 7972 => 23.0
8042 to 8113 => 21.9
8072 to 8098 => 20.2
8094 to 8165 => 17.8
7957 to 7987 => 24.2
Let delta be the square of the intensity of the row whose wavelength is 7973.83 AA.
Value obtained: 4924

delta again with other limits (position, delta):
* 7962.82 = 5262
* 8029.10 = 4865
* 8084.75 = 4498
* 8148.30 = 4505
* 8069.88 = 3930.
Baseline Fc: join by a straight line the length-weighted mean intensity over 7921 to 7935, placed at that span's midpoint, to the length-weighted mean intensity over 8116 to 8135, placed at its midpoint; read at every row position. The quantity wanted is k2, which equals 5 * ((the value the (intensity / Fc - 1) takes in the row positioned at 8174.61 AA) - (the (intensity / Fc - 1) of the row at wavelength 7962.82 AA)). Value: -0.9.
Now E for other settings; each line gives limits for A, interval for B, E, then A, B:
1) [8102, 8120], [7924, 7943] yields 6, 4.6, 1.86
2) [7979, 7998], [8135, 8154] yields 4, 3.8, 1.91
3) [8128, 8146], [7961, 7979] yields 1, 2.0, 2.09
